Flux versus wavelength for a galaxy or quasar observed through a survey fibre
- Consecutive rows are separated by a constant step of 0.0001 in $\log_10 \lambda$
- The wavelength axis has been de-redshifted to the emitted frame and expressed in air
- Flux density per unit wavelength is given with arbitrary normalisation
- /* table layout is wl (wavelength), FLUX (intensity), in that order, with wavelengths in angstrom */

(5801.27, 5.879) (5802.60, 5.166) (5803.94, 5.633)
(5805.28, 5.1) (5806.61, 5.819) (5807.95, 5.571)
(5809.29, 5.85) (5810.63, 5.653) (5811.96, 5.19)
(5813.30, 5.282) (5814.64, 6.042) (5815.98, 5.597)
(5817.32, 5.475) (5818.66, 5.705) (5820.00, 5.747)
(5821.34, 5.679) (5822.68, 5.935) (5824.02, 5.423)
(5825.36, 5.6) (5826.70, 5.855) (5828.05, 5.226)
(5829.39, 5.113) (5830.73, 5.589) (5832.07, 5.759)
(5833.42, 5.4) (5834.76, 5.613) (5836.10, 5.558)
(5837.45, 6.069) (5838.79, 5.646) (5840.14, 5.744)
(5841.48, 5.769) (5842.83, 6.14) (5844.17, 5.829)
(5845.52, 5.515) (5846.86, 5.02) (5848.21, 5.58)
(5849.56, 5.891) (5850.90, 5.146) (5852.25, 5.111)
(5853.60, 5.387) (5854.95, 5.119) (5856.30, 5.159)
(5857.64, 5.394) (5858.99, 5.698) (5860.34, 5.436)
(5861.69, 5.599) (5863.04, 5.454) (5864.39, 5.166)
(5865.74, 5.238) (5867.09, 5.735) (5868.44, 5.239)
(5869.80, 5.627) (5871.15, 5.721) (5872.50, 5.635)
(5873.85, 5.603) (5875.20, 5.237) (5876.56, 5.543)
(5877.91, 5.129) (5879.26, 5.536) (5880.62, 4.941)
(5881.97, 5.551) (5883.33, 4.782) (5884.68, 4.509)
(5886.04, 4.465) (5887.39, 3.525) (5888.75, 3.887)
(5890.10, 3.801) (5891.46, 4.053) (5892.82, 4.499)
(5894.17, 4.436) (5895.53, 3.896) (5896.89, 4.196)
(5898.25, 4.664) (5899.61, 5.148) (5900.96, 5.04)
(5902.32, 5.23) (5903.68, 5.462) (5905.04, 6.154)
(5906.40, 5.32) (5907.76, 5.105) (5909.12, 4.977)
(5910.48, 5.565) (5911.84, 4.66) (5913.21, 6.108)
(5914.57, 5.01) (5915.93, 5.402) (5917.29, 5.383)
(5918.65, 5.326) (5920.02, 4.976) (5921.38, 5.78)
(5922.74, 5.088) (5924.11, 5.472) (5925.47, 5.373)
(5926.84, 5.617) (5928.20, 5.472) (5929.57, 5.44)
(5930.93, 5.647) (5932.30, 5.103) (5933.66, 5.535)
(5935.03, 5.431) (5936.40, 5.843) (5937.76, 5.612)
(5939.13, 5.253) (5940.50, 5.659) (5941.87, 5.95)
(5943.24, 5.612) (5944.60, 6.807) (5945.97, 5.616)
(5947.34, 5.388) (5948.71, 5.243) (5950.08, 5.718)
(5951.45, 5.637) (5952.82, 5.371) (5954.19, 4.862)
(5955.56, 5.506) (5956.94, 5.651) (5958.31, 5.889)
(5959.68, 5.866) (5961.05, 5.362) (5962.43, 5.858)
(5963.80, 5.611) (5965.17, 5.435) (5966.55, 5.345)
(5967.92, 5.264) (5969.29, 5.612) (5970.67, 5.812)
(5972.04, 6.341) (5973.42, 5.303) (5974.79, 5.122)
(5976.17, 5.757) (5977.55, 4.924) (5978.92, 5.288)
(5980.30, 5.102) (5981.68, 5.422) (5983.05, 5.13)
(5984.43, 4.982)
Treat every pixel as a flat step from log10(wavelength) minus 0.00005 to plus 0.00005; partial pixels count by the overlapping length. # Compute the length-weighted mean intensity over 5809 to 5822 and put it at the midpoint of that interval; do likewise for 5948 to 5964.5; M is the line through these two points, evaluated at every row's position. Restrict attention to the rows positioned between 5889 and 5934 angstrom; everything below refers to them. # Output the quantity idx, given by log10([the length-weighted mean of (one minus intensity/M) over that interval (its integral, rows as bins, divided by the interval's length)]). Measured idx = -1.1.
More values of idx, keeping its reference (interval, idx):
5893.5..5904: -0.8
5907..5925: -1.3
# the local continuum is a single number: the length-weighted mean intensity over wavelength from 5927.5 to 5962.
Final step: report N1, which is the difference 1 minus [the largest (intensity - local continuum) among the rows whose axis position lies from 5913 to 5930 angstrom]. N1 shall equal 0.47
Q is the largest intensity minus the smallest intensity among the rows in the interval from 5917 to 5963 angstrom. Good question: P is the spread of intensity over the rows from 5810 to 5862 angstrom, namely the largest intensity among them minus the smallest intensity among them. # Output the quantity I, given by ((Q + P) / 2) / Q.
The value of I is 0.79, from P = 1.12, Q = 1.9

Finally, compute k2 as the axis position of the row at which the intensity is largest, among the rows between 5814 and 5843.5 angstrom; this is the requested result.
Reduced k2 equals 5842.83 angstrom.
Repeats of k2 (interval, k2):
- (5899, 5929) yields 5905.04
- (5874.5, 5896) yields 5881.97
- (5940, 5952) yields 5944.60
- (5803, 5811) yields 5809.29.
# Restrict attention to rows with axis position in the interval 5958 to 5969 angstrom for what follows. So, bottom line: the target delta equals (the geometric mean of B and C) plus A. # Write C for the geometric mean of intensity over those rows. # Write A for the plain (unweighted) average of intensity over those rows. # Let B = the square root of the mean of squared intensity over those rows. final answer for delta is 11.2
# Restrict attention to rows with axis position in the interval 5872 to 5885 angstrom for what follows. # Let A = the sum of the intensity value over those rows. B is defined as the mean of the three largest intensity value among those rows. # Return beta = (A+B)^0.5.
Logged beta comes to 7.62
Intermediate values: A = 52.5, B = 5.60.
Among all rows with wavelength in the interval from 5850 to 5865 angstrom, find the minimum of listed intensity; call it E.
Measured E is 5.111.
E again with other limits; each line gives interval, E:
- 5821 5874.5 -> 5.02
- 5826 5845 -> 5.113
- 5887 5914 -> 3.525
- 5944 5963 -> 4.862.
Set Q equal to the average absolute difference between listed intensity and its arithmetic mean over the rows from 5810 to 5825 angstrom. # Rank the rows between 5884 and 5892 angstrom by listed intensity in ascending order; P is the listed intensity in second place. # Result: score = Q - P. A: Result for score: -3.6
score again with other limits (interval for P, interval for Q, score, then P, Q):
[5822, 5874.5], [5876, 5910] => -4.6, 5.111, 0.55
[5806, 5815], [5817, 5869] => -5.0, 5.282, 0.23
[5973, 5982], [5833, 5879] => -4.9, 5.102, 0.23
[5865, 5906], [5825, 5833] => -3.6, 3.801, 0.24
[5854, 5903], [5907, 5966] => -3.5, 3.801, 0.27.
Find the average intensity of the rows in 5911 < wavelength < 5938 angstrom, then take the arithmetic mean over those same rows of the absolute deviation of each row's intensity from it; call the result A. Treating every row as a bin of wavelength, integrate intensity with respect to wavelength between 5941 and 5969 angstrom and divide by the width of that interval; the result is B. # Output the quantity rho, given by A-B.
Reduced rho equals -5.36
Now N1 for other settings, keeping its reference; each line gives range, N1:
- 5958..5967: 0.69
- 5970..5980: 0.24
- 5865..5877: 0.85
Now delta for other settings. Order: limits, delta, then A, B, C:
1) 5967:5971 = 11.1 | 5.56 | 5.6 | 5.6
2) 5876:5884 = 10.5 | 5.25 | 5.3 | 5.2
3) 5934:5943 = 11.2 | 5.62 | 5.6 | 5.6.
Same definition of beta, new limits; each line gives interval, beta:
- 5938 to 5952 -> 7.94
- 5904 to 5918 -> 7.72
